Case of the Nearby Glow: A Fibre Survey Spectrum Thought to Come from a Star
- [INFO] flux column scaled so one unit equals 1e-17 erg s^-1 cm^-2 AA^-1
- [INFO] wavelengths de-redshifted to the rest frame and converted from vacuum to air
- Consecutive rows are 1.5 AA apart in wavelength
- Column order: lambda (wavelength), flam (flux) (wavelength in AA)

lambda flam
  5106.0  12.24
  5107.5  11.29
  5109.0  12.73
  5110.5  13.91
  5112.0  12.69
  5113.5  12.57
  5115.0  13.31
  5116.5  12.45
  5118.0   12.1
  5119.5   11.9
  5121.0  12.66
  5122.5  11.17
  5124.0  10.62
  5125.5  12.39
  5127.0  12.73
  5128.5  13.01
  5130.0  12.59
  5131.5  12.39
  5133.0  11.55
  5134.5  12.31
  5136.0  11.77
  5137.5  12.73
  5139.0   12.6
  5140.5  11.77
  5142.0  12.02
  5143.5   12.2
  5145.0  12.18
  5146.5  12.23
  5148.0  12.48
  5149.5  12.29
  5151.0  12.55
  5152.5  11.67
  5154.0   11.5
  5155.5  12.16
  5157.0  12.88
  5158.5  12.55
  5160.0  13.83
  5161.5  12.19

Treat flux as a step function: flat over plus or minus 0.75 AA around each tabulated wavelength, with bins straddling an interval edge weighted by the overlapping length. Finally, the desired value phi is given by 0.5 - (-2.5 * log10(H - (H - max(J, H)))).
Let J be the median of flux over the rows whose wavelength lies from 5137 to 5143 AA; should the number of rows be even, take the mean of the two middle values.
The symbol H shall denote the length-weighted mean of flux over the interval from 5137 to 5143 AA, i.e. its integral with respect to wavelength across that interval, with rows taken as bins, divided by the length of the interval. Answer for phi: 3.23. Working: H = 12.3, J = 12.3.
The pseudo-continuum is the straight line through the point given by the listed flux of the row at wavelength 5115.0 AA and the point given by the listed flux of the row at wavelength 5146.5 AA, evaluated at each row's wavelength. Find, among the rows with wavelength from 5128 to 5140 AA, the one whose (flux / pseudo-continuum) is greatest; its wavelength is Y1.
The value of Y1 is 5137.5 AA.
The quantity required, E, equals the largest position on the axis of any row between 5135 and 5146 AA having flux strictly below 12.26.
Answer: 5145.0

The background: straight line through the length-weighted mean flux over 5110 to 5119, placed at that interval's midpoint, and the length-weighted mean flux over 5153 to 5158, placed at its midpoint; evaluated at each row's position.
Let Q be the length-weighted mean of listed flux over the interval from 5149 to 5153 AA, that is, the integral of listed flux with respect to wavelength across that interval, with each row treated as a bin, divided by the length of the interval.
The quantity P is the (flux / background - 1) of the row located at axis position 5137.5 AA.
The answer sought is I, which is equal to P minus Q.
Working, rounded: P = 0.02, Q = 12.2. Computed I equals -12.17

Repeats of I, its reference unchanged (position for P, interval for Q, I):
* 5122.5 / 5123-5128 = -12.05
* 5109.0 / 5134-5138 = -12.25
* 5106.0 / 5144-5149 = -12.34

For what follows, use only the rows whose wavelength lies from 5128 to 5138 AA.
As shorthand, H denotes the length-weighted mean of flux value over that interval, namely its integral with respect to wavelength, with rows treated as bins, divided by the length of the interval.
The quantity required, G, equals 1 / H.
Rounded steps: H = 12.3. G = 0.0812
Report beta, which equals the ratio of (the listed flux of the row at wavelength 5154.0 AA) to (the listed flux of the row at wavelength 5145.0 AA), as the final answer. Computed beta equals 0.94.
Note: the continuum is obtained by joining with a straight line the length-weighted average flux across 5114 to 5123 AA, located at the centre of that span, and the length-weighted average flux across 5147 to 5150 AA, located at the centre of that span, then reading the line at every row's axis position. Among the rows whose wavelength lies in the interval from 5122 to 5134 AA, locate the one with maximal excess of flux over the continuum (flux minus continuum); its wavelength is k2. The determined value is 5128.5 AA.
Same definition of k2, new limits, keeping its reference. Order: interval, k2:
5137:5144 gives 5137.5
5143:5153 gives 5151.0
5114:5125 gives 5115.0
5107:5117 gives 5110.5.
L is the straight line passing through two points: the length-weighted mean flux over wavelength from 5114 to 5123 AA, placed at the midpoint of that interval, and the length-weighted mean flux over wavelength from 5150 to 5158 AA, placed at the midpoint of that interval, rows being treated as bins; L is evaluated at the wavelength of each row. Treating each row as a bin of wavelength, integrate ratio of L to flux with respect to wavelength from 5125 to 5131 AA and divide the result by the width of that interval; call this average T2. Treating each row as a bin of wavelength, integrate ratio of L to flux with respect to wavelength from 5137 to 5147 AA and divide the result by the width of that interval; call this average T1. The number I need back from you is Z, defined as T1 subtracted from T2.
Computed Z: -0.03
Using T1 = 1.00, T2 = 0.97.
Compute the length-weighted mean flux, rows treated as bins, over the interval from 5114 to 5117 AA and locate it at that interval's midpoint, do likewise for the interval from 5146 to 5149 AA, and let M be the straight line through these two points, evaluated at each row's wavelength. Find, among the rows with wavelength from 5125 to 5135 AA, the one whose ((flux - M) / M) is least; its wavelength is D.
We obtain 5133.0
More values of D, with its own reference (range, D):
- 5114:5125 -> 5124.0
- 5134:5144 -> 5136.0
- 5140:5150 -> 5140.5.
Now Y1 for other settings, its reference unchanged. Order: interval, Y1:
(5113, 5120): 5115.0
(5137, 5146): 5137.5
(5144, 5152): 5151.0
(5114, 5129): 5128.5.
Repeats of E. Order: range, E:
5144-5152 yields 5146.5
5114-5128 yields 5124.0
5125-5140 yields 5136.0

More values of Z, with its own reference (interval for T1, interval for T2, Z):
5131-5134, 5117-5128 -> 0.01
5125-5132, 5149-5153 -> 0.03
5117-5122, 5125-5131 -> -0.04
